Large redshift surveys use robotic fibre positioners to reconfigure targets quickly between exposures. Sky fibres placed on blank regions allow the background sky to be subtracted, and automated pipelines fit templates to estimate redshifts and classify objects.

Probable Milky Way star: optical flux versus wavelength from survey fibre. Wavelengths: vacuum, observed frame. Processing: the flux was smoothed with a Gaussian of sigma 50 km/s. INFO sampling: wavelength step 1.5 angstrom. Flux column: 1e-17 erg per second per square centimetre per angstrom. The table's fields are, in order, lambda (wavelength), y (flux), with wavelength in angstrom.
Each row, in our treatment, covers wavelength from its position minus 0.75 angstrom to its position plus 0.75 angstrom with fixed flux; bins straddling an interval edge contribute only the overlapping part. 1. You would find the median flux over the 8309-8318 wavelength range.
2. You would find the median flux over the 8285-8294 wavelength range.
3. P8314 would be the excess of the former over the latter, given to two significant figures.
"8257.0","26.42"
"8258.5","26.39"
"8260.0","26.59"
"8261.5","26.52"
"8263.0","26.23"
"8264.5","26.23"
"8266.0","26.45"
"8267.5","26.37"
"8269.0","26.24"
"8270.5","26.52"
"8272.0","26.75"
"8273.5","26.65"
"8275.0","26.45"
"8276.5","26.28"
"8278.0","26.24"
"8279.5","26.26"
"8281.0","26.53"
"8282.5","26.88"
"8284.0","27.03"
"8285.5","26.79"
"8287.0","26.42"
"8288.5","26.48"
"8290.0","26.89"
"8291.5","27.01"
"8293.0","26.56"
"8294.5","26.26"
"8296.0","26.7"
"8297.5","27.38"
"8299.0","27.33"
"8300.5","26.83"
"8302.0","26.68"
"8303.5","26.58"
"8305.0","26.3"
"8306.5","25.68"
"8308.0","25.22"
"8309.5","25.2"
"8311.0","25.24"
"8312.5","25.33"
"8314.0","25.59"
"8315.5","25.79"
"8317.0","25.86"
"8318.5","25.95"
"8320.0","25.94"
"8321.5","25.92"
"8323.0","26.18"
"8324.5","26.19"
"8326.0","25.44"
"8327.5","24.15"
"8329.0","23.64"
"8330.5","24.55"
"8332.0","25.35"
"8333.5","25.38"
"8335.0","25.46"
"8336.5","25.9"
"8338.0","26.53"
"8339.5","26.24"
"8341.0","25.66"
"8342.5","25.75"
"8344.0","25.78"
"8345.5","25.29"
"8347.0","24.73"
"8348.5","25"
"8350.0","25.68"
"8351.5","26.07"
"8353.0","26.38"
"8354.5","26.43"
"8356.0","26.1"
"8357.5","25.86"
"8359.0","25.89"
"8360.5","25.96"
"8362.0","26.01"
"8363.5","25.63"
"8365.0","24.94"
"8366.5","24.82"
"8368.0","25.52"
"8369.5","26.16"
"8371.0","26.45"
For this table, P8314 -1.2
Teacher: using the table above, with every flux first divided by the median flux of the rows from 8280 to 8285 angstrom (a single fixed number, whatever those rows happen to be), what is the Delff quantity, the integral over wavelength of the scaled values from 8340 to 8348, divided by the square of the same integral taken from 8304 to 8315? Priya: 0.07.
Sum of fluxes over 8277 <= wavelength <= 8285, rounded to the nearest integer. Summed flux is 133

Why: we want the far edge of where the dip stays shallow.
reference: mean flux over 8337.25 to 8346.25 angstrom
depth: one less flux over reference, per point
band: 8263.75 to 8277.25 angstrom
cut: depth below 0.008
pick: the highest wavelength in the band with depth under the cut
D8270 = 8276.5 angstrom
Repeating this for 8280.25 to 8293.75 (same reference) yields 8293.0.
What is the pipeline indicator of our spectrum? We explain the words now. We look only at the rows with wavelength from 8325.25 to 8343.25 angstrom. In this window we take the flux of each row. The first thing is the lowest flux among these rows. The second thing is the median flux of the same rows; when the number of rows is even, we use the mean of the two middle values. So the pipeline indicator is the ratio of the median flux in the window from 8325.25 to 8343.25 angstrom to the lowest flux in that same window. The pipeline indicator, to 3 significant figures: 1.08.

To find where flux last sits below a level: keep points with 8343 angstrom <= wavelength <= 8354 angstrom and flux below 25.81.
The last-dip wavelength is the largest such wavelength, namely 8350.0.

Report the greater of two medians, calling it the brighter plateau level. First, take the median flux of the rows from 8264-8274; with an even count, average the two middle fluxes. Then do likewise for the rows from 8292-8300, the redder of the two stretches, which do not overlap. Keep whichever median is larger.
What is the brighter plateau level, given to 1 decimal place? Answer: 26.7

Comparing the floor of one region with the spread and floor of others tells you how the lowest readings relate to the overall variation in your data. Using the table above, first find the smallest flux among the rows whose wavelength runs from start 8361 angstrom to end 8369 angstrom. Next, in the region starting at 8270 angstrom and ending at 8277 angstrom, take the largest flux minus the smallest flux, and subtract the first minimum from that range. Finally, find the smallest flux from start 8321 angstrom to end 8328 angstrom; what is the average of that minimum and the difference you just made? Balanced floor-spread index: -0.10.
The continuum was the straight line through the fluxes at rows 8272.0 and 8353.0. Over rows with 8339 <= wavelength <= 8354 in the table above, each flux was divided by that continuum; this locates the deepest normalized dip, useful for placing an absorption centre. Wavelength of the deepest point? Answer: 8347.0 angstrom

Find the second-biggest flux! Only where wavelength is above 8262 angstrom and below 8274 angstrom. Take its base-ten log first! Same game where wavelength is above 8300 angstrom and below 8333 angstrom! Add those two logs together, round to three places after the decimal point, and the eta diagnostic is 2.852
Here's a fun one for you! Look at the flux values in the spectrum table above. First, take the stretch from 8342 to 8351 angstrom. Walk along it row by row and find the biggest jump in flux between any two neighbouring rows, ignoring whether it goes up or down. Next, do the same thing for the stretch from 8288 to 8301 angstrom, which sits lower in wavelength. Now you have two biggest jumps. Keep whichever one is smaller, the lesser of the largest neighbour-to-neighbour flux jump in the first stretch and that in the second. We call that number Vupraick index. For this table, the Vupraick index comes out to 0.68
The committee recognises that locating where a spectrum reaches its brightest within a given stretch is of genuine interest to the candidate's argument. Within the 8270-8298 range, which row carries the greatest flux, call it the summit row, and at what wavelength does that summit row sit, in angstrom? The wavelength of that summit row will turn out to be 8297.5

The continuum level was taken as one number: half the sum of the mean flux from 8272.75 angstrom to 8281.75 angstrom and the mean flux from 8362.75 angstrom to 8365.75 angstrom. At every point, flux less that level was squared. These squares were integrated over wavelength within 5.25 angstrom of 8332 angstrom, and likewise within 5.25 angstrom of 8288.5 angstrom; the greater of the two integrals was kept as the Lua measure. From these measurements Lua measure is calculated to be 15.0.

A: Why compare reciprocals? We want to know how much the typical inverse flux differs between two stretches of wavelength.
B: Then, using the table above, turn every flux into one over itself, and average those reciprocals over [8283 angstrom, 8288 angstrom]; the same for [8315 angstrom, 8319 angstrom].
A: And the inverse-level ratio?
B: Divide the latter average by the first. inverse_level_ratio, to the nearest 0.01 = 1.03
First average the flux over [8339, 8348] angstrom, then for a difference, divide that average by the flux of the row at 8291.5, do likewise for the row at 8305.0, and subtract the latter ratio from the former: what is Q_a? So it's -0.026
